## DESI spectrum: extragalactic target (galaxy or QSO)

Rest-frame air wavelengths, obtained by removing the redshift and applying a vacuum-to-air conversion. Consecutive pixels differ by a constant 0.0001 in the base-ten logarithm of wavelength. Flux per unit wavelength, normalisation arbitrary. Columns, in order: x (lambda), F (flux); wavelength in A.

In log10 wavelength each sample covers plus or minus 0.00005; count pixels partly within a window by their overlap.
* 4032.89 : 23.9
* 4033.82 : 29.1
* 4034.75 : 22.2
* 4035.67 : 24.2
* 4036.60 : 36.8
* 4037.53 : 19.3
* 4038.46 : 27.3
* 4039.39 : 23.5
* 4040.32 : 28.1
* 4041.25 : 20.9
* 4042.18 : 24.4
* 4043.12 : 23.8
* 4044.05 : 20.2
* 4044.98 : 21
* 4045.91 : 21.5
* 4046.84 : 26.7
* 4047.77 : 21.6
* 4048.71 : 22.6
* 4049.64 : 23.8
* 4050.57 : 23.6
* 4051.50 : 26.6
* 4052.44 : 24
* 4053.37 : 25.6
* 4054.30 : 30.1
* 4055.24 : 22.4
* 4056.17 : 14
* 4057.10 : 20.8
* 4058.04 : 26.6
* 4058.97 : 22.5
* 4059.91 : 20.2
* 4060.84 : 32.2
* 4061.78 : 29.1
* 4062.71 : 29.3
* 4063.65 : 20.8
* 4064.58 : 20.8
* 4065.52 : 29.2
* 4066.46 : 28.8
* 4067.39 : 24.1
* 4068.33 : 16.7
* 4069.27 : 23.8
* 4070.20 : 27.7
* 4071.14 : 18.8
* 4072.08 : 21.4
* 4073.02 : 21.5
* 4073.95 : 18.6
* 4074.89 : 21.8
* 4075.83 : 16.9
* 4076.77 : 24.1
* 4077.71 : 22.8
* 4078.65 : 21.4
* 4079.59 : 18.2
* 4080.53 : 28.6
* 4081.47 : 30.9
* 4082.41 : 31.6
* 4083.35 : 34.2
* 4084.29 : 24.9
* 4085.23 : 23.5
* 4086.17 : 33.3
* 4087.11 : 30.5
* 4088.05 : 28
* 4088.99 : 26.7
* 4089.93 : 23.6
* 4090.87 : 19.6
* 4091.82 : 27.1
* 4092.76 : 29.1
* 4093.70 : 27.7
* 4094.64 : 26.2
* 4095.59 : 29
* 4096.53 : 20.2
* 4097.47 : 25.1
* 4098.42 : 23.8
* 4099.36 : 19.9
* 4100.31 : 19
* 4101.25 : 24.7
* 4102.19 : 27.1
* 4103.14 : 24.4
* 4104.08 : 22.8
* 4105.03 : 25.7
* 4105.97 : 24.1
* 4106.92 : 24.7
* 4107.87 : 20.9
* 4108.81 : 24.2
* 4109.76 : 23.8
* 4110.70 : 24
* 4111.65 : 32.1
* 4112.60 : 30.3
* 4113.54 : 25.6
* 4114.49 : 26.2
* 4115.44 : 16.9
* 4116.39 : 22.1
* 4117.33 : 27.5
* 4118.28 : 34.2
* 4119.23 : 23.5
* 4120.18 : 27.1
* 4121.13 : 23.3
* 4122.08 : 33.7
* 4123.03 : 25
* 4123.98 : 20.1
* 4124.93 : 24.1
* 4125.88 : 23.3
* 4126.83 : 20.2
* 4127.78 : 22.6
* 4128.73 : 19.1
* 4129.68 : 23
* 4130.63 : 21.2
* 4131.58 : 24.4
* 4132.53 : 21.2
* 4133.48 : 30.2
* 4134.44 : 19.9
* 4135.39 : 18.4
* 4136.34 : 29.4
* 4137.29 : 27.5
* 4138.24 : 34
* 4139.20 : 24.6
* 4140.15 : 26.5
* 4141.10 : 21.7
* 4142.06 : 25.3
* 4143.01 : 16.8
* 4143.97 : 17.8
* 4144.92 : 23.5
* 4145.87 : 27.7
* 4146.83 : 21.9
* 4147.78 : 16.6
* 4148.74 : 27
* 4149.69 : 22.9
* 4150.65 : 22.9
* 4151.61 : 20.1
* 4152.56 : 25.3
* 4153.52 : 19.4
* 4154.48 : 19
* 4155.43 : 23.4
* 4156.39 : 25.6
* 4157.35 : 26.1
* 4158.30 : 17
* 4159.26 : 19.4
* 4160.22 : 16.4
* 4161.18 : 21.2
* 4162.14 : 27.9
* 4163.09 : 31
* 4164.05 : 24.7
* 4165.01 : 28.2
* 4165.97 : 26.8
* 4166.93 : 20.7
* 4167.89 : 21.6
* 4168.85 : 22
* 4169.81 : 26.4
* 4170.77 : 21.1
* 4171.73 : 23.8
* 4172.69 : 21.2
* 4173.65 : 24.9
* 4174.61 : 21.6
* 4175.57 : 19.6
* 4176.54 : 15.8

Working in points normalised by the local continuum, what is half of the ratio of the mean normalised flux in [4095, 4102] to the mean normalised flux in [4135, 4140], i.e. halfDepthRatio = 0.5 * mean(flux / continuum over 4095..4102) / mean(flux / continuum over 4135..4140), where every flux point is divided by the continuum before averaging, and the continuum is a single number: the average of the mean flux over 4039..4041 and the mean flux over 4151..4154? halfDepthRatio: 0.43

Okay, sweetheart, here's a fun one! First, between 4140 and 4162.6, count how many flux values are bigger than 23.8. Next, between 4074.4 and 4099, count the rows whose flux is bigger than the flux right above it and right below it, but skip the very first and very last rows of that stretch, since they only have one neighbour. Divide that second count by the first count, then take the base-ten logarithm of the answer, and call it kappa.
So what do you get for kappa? -0.1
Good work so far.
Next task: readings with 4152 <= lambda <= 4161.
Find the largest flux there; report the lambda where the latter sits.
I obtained 4157.35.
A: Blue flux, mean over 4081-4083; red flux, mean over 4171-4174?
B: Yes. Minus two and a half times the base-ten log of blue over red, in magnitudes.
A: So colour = -0.3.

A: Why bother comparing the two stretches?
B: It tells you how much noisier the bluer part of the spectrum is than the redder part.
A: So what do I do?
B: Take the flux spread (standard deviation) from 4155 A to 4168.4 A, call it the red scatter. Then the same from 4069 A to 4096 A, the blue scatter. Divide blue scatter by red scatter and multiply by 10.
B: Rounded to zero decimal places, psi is 11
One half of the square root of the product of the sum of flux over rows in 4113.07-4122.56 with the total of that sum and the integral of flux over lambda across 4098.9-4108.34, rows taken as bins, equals 177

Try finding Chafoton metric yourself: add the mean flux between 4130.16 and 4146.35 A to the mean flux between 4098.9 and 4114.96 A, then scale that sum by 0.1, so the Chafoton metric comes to 4.88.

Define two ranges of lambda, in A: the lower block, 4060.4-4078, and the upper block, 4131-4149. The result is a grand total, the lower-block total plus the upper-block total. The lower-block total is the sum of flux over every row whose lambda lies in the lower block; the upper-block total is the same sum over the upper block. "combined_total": 903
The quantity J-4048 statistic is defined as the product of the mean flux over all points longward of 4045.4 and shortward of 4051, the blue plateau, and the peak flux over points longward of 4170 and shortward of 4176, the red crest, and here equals 580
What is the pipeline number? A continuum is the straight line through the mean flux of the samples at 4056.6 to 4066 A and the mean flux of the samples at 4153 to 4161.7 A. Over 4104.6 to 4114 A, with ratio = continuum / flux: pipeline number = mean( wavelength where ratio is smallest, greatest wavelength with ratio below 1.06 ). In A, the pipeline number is 4112.6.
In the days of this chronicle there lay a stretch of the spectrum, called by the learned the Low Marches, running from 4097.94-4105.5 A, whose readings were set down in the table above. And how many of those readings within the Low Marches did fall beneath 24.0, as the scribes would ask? 4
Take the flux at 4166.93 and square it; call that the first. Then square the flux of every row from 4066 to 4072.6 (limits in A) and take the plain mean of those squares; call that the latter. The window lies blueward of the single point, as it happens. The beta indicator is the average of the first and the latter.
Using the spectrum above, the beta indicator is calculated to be 488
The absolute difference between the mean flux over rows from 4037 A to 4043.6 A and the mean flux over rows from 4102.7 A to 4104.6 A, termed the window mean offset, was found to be 0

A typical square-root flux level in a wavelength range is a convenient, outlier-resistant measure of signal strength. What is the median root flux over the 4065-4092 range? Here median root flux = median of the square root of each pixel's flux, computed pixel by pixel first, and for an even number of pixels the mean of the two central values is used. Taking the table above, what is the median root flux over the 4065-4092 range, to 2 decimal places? 4.91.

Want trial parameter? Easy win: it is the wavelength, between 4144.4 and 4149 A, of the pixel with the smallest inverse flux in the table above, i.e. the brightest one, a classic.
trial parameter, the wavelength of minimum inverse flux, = 4145.87 A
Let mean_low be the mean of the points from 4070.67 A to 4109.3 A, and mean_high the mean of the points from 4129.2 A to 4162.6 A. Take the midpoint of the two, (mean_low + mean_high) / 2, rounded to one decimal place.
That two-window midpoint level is 23.8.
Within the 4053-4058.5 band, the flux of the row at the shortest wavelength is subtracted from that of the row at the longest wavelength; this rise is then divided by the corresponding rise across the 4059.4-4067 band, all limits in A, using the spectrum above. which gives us 0.12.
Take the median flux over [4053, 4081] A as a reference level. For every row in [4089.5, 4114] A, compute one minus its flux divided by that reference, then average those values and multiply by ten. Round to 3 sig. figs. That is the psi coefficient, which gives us -1.05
